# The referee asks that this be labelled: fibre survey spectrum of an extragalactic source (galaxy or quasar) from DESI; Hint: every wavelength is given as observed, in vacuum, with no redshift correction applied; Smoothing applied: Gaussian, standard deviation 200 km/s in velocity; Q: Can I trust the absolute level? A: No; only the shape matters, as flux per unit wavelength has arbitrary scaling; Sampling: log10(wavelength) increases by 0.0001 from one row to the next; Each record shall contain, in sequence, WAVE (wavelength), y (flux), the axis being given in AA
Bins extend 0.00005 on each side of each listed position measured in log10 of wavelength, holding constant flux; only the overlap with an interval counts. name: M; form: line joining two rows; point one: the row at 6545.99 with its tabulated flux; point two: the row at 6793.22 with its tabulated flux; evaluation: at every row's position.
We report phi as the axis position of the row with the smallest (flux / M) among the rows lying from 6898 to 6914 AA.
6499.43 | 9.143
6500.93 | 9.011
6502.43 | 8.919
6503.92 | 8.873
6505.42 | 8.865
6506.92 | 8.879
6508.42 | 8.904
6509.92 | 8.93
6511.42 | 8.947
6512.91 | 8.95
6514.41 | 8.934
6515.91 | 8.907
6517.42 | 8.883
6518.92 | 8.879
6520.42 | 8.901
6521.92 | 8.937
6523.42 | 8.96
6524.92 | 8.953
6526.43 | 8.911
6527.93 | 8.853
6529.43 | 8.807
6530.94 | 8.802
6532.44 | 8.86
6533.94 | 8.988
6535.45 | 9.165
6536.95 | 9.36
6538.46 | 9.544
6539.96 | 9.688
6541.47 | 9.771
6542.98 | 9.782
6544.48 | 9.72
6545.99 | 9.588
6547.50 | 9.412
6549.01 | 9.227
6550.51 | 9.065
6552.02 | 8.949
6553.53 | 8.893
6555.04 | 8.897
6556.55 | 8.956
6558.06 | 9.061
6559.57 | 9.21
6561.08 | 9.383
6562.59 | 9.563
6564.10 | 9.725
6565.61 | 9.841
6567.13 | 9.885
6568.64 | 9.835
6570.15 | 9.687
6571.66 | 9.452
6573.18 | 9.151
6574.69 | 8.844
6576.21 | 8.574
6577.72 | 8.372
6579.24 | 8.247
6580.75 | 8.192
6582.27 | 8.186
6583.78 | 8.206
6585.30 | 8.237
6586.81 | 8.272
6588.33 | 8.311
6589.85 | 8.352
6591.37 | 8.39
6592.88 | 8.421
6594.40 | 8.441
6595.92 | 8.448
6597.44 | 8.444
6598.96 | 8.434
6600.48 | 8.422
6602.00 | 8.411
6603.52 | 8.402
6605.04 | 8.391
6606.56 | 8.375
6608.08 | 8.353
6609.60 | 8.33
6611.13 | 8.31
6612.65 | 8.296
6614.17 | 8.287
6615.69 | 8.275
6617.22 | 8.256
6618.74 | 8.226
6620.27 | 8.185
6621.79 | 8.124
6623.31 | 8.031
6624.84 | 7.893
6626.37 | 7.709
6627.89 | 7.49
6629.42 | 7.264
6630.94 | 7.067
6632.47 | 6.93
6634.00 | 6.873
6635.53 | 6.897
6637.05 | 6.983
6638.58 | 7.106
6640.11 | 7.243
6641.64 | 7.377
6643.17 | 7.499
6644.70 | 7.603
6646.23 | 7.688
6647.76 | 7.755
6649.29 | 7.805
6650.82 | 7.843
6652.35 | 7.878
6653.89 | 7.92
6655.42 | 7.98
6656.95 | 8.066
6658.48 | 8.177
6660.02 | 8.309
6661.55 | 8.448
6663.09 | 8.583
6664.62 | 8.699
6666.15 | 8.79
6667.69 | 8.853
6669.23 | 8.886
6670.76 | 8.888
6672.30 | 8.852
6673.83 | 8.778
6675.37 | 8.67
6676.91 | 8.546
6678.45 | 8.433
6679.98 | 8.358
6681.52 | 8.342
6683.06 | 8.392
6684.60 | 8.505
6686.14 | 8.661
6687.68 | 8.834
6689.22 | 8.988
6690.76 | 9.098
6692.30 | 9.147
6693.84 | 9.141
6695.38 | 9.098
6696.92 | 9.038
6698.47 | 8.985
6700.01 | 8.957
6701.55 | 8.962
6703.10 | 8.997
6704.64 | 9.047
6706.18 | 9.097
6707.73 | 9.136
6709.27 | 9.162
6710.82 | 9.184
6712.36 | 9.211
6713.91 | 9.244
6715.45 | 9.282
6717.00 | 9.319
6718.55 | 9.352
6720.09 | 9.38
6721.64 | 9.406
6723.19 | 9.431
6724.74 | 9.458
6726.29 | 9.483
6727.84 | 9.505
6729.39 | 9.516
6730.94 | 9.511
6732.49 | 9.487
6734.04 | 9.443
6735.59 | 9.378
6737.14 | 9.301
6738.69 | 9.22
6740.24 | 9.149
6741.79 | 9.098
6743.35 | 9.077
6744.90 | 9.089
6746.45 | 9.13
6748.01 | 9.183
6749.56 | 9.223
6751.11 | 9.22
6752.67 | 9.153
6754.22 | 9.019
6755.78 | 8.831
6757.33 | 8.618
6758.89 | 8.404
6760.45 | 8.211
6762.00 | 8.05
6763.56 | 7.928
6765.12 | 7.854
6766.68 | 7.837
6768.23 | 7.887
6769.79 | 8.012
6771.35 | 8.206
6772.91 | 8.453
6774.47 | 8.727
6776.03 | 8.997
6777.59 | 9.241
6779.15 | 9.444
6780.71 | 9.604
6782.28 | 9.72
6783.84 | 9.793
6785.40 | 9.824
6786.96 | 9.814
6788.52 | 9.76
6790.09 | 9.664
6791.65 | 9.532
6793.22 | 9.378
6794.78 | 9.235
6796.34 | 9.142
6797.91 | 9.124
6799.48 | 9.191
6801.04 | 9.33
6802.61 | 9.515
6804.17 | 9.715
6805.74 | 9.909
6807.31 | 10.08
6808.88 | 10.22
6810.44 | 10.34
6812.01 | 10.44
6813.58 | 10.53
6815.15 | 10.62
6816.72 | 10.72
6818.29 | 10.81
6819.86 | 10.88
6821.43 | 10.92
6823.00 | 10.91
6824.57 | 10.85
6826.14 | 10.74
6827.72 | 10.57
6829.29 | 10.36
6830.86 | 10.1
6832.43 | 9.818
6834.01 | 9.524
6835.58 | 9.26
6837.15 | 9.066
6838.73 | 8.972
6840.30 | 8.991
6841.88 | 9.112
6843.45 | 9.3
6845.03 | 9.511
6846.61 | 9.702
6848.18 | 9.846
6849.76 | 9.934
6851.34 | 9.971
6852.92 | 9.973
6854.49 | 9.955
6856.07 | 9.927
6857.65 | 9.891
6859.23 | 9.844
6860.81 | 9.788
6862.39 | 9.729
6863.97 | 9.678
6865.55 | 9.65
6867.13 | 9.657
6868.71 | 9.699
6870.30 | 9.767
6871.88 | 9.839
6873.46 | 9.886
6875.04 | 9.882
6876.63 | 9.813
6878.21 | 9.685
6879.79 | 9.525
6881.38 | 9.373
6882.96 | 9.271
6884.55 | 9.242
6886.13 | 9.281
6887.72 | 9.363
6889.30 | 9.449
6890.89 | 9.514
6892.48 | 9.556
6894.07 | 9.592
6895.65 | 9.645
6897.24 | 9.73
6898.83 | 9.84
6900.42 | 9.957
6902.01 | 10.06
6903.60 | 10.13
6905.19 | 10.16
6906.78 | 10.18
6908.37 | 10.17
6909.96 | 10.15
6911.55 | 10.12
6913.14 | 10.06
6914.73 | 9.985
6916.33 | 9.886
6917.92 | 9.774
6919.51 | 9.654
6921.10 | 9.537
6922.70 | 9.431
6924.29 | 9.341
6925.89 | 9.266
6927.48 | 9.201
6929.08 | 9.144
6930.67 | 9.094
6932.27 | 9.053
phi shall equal 6898.83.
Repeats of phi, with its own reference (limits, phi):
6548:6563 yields 6553.53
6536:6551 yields 6550.51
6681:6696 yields 6681.52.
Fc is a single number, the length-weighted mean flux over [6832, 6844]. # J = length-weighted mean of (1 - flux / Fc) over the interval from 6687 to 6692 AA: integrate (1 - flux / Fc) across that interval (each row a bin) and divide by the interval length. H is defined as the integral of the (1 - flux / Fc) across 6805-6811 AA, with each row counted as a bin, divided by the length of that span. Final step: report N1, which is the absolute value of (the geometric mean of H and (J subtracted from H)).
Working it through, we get 0.11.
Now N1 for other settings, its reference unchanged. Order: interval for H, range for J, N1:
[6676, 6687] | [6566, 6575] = 0.10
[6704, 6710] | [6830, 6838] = 0.03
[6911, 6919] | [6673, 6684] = 0.11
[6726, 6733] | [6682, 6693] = 0.05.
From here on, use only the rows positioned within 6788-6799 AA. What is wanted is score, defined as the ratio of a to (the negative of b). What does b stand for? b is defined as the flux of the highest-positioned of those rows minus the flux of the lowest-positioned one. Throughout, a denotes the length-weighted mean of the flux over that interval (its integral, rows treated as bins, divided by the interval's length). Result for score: 15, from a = 9.4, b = -0.6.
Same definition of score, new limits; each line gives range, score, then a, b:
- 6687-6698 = -44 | 9.0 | 0.2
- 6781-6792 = 52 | 9.7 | -0.2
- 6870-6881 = 40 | 9.8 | -0.2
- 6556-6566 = -11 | 9.4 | 0.9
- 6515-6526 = -194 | 8.9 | 0.0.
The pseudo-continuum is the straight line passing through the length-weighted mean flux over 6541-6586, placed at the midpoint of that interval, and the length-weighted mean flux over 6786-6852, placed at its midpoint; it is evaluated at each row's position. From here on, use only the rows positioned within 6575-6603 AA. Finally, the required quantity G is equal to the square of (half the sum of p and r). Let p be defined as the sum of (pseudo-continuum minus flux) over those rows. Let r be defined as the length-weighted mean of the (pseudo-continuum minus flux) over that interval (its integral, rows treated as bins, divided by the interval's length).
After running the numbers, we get 65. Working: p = 15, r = 0.84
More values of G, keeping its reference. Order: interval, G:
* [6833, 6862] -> 14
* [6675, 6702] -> 46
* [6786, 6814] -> 1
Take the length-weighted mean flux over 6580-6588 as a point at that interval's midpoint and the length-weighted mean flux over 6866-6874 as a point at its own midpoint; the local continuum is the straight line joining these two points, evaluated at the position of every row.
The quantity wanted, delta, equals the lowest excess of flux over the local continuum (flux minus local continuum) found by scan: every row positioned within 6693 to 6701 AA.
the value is 0.11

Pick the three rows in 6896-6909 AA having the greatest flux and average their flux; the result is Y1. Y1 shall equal 10.2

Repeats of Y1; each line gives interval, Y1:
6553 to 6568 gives 9.8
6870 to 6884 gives 9.9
